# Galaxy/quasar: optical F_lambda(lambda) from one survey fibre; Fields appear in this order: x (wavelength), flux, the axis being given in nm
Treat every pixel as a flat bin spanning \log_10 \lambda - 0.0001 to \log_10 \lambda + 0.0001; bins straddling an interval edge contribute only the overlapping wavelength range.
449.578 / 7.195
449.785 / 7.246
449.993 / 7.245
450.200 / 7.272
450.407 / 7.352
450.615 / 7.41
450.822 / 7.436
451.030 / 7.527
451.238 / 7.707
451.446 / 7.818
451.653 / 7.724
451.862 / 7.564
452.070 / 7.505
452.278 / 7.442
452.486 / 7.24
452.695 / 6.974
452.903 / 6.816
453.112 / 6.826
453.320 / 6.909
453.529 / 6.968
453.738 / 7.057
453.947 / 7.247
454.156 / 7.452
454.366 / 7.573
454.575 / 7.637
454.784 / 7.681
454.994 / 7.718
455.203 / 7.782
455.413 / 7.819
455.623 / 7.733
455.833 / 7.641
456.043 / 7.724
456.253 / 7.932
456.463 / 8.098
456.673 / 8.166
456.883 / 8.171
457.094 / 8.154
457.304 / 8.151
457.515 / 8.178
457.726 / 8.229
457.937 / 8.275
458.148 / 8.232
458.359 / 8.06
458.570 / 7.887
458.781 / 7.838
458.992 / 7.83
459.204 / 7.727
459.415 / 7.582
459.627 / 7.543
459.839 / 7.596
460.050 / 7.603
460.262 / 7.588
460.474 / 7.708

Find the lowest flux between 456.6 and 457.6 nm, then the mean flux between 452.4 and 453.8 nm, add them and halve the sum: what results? 7.56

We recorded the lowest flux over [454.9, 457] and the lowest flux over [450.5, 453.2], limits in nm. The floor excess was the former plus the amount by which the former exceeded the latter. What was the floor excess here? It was 8.5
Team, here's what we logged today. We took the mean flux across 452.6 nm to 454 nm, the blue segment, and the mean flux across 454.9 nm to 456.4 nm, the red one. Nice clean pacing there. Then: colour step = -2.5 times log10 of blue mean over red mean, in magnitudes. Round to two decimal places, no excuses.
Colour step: 0.12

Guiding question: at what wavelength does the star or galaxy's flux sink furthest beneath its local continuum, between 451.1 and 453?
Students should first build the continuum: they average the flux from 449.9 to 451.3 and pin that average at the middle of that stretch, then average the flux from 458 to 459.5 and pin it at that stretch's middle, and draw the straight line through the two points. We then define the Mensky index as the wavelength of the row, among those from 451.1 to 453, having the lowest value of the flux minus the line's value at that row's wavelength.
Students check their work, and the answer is 452.903 nm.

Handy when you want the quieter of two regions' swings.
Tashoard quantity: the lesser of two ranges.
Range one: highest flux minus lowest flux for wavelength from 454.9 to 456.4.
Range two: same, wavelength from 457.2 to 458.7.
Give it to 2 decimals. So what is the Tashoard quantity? 0.29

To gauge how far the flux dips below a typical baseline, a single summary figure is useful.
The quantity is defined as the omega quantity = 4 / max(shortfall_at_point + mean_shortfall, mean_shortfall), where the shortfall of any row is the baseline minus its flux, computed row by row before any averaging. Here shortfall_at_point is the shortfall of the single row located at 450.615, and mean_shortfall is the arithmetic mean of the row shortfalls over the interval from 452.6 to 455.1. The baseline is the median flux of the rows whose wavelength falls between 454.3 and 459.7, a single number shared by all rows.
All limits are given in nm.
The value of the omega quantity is 3.9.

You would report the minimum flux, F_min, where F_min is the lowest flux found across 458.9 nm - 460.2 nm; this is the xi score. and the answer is 7.543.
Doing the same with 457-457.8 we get 8.151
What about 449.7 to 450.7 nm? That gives 7.245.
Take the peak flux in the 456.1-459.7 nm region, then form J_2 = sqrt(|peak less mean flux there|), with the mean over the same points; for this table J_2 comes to 0.52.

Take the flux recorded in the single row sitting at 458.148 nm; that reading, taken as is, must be 8.232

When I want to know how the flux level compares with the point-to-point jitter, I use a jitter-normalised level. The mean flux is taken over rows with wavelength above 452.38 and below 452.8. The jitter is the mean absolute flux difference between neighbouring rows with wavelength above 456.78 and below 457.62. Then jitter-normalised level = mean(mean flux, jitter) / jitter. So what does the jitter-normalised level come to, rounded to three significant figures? 227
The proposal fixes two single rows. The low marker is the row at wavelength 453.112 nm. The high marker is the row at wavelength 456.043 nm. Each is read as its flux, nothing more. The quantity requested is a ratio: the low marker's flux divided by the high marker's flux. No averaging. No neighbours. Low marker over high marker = 0.88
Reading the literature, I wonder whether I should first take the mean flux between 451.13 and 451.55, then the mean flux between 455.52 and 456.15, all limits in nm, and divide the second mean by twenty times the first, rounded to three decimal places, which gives 0.050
